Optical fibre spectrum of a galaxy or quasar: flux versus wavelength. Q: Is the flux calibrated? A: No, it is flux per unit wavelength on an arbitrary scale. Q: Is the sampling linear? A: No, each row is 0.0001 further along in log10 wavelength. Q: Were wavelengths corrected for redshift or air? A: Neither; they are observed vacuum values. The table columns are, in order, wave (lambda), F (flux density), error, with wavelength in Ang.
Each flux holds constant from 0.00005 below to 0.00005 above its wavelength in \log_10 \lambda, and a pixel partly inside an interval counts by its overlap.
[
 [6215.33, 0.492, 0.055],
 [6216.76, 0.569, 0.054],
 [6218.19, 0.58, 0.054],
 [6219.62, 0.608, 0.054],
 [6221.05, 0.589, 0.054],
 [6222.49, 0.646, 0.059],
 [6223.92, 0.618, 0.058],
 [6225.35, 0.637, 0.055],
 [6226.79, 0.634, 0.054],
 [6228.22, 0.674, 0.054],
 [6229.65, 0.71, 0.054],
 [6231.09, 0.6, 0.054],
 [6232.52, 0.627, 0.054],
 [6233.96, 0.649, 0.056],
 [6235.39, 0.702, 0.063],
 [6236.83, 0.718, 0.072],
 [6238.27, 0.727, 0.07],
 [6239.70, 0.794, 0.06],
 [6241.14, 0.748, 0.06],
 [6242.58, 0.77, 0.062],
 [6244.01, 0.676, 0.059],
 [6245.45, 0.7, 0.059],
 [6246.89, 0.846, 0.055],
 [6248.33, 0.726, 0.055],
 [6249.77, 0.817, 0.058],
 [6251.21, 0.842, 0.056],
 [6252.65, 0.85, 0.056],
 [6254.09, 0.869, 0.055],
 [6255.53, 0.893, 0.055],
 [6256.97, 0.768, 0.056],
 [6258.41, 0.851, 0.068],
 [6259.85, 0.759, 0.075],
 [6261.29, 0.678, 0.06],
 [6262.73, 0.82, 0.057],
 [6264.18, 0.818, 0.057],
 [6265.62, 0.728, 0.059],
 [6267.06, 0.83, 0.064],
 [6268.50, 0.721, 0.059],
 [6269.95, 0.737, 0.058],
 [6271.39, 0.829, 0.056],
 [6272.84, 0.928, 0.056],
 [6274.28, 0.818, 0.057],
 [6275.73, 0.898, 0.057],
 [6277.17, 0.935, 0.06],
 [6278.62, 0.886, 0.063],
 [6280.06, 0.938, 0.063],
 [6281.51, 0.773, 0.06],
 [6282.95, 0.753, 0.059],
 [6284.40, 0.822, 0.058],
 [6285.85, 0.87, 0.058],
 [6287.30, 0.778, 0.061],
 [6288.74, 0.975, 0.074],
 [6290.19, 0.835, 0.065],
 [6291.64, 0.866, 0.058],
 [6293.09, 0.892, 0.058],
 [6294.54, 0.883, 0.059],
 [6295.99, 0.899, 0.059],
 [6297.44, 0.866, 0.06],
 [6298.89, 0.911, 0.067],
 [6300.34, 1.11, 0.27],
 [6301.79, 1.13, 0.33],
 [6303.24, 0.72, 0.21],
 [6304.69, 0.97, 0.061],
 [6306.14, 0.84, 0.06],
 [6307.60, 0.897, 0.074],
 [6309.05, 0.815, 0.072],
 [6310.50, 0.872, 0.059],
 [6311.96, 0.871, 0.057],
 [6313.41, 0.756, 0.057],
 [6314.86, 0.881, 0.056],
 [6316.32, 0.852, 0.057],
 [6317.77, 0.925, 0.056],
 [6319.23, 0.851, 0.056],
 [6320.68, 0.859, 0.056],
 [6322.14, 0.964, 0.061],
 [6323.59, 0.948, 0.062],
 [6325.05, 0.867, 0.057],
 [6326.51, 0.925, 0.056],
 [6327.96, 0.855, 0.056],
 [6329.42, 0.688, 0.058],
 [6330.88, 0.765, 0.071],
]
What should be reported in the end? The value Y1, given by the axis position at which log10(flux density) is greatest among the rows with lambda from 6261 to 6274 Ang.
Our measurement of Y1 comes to 6272.84 Ang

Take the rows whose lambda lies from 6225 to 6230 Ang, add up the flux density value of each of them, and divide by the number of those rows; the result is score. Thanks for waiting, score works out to 0.66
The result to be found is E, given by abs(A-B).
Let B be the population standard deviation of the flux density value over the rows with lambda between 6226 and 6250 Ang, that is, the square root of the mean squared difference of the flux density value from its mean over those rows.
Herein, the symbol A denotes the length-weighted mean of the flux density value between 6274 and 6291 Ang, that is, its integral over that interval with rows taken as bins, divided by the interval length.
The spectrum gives 0.79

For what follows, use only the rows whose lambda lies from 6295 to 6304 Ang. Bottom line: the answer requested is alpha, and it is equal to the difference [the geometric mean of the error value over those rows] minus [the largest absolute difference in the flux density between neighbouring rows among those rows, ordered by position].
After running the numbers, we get -0.28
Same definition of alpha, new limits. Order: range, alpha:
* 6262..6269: -0.05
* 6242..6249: -0.09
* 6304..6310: -0.06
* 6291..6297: 0.03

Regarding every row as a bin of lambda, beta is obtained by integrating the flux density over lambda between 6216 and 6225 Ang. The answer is 5.4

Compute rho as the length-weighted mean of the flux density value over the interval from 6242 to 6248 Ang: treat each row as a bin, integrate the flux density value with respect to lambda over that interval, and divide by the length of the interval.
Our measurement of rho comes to 0.75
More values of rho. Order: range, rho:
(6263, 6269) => 0.78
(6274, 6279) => 0.89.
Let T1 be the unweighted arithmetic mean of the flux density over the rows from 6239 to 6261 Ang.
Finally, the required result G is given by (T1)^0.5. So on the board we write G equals 0.89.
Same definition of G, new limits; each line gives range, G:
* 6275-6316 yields 0.94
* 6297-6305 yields 0.98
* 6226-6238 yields 0.82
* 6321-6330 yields 0.94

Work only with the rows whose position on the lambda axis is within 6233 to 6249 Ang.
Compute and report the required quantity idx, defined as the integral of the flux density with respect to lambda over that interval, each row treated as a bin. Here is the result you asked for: 11.7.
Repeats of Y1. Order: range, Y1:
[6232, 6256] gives 6255.53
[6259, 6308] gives 6301.79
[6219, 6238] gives 6236.83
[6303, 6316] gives 6304.69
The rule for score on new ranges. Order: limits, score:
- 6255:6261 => 0.82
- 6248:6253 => 0.81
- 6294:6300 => 0.89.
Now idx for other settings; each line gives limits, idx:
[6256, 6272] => 12.4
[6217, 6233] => 10.0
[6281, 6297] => 13.6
